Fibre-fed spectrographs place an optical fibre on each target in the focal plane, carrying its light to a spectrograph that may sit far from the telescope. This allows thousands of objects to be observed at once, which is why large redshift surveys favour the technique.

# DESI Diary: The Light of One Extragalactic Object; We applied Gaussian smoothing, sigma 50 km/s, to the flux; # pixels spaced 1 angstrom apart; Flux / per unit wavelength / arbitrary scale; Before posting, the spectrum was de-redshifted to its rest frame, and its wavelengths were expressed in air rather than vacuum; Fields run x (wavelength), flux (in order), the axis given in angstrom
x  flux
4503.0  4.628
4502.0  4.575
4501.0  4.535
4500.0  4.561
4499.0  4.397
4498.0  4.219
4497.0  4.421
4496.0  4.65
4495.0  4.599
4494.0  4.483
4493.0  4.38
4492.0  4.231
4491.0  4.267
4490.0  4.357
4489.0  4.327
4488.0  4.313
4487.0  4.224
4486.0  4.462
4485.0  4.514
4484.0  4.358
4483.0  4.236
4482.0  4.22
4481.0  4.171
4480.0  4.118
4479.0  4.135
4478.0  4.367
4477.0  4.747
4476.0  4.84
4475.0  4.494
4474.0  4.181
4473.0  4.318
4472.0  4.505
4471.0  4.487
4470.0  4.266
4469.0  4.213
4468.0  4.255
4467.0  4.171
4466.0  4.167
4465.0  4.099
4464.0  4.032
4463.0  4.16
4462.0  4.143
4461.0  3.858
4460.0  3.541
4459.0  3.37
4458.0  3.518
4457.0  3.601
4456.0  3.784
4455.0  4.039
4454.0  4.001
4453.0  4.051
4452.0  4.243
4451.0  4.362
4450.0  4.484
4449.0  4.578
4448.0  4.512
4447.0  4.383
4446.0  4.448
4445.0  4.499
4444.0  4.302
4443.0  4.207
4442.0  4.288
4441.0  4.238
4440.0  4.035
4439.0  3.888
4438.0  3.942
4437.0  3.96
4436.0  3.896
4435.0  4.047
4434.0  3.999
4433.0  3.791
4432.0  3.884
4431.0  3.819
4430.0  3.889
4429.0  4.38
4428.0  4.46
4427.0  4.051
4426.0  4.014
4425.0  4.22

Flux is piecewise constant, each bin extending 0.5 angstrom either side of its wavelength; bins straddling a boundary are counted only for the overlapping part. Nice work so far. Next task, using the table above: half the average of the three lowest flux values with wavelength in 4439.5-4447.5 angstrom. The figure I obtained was 2.08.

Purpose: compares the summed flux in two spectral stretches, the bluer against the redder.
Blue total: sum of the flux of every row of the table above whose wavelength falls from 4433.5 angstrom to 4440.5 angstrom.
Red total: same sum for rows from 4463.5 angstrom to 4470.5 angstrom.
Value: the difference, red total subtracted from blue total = -1.4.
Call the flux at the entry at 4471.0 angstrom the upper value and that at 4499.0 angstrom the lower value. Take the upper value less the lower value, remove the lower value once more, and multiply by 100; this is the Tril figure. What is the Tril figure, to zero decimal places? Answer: -431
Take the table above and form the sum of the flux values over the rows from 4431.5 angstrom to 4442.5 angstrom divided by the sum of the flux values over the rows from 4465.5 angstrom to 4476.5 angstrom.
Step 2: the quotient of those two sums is 0.92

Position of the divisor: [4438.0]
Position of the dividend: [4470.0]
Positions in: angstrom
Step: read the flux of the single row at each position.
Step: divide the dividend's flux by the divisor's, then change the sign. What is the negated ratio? -1.08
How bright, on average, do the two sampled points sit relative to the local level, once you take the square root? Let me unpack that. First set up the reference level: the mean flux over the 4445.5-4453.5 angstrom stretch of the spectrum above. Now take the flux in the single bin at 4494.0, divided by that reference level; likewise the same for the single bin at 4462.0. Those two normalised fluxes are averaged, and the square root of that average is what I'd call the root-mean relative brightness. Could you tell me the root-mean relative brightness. 0.99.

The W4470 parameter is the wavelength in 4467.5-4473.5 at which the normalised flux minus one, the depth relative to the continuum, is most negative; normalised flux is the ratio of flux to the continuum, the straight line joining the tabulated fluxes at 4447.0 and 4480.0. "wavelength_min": 4469.0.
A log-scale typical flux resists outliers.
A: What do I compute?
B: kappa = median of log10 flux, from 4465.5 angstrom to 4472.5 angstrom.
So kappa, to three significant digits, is 0.629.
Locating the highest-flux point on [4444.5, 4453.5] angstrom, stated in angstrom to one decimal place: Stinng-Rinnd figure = 4449.0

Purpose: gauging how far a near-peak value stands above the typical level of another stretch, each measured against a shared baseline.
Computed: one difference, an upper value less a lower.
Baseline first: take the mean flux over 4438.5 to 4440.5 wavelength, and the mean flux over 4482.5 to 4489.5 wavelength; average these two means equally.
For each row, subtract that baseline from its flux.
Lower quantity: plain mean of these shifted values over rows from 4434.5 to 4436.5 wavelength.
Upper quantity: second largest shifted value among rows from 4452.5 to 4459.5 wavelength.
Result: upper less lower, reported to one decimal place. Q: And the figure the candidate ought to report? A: 0.1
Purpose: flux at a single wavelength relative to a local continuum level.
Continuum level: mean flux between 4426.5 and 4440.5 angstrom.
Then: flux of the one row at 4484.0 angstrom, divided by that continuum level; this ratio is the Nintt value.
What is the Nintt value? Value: 1.09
